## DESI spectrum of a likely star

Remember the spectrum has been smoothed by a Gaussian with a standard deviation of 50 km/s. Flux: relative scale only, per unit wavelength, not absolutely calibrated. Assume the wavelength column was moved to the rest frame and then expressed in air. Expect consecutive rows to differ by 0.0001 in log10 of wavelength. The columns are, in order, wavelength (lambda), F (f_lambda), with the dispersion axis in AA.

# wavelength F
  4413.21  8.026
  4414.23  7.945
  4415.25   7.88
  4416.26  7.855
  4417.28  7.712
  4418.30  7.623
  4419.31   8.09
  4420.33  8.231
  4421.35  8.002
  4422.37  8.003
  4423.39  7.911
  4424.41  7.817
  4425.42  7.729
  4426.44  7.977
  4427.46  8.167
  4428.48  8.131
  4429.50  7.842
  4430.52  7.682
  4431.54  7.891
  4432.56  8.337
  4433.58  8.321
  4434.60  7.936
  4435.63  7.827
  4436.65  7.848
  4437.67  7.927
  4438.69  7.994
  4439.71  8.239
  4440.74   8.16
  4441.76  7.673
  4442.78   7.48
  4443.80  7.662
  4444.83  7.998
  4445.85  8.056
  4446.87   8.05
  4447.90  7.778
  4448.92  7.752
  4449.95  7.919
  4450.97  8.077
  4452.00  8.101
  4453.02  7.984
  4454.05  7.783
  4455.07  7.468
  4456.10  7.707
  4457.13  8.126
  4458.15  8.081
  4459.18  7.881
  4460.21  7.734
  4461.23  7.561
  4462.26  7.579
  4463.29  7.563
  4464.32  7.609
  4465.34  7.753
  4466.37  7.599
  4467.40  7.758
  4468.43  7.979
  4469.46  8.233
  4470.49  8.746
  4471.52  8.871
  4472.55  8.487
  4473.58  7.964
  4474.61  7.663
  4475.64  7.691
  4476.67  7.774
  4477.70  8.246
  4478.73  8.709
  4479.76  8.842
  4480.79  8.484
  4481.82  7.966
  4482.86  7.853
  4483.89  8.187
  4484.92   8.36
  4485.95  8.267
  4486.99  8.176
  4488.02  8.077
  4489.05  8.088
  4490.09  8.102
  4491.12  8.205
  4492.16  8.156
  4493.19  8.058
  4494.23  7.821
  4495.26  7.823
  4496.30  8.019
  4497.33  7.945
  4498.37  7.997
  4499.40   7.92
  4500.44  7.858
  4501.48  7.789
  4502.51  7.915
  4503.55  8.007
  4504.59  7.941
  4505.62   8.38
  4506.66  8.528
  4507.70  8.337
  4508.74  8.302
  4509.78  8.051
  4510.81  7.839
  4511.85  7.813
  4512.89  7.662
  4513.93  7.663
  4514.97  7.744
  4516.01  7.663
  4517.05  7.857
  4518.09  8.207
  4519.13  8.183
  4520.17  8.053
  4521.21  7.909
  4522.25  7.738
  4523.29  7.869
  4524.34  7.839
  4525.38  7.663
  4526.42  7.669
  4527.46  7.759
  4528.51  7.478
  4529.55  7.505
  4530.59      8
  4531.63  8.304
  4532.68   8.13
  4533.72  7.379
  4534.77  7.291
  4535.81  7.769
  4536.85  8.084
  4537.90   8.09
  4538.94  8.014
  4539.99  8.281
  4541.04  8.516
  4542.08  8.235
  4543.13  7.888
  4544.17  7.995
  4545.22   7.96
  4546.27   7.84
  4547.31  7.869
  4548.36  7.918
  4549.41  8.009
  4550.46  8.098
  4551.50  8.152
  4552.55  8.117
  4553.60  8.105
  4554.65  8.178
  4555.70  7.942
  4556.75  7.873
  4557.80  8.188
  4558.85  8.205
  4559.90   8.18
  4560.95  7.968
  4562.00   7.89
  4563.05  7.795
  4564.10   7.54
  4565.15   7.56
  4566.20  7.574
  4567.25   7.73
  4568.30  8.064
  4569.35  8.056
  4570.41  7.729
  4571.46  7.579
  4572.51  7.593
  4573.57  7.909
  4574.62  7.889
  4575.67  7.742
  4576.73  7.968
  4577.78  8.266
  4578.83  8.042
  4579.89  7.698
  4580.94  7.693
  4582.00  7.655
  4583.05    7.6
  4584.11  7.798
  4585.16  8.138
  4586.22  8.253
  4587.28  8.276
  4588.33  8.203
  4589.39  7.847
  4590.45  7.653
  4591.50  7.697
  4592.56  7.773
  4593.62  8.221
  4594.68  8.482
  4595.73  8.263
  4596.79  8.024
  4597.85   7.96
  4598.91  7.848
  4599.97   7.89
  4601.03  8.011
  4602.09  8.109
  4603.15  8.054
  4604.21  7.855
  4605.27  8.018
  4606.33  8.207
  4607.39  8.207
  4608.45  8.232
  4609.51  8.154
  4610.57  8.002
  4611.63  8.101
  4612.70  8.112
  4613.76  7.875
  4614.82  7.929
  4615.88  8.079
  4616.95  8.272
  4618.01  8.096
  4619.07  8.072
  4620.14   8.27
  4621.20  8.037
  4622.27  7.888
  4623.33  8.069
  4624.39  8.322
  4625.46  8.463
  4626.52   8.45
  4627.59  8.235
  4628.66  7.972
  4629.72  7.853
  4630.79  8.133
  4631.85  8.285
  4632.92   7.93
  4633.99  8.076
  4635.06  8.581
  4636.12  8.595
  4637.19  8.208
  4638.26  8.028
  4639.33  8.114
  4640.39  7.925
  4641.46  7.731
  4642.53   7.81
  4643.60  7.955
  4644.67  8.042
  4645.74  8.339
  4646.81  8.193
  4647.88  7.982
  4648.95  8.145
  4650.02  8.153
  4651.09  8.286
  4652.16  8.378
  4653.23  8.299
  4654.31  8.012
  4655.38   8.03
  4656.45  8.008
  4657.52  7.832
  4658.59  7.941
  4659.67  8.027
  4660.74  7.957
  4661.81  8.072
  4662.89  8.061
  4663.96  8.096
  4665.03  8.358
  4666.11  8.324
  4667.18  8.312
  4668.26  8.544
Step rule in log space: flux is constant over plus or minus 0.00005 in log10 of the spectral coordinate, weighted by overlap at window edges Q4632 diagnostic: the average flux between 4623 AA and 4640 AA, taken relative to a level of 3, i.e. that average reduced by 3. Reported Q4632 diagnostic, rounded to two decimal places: 5.21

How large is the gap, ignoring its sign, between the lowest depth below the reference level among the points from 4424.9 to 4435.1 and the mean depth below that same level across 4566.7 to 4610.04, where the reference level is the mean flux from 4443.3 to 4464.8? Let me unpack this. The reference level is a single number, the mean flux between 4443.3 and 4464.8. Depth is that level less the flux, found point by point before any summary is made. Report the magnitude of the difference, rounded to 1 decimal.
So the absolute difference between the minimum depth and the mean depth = 0.4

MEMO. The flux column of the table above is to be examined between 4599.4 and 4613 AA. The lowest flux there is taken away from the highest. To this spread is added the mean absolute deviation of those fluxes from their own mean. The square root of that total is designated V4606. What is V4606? 0.69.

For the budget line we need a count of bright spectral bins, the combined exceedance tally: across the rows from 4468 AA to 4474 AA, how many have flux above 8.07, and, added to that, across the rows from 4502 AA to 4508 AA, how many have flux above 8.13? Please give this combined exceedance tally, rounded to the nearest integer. 7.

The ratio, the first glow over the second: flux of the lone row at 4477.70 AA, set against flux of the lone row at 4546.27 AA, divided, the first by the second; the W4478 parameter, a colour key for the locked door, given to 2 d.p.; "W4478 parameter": 1.05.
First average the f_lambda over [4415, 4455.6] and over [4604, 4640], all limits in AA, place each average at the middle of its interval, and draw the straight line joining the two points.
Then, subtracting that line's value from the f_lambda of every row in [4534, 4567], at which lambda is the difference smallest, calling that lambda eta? 4534.77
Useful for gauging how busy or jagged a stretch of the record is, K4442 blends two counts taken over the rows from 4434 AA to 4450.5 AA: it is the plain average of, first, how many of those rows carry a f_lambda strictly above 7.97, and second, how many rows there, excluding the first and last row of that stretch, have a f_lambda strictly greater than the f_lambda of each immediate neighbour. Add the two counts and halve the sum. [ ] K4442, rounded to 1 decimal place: 4.0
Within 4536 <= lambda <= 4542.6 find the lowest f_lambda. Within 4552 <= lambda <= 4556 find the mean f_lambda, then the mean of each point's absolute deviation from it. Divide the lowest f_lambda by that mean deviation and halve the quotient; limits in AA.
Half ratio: 56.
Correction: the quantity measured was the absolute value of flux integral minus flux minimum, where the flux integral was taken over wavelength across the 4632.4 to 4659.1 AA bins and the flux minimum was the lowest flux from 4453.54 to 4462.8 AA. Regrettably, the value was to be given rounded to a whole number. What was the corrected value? 209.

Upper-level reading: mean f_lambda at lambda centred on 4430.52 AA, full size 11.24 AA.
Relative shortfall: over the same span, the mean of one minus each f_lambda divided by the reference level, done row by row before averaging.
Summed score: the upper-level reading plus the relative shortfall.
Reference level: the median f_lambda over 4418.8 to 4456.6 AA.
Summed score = 7.98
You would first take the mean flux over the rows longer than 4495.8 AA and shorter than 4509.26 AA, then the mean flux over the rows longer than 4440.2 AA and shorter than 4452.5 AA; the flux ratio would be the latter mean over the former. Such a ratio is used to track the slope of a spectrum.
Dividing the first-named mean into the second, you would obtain 0.98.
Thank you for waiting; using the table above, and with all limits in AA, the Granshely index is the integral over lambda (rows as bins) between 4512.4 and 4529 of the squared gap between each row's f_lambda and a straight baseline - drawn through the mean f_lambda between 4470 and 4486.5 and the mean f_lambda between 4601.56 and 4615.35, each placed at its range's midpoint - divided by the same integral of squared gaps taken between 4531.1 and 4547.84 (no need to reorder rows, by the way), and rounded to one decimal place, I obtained 1.4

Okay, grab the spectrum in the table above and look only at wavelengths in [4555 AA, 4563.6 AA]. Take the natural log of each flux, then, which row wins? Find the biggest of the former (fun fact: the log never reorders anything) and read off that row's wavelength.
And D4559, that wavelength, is 4558.85 AA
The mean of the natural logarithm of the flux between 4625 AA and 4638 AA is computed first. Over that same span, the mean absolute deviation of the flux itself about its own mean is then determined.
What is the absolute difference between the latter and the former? 1.90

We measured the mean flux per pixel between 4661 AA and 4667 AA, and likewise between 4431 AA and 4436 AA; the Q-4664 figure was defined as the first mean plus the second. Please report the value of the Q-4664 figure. 16.24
